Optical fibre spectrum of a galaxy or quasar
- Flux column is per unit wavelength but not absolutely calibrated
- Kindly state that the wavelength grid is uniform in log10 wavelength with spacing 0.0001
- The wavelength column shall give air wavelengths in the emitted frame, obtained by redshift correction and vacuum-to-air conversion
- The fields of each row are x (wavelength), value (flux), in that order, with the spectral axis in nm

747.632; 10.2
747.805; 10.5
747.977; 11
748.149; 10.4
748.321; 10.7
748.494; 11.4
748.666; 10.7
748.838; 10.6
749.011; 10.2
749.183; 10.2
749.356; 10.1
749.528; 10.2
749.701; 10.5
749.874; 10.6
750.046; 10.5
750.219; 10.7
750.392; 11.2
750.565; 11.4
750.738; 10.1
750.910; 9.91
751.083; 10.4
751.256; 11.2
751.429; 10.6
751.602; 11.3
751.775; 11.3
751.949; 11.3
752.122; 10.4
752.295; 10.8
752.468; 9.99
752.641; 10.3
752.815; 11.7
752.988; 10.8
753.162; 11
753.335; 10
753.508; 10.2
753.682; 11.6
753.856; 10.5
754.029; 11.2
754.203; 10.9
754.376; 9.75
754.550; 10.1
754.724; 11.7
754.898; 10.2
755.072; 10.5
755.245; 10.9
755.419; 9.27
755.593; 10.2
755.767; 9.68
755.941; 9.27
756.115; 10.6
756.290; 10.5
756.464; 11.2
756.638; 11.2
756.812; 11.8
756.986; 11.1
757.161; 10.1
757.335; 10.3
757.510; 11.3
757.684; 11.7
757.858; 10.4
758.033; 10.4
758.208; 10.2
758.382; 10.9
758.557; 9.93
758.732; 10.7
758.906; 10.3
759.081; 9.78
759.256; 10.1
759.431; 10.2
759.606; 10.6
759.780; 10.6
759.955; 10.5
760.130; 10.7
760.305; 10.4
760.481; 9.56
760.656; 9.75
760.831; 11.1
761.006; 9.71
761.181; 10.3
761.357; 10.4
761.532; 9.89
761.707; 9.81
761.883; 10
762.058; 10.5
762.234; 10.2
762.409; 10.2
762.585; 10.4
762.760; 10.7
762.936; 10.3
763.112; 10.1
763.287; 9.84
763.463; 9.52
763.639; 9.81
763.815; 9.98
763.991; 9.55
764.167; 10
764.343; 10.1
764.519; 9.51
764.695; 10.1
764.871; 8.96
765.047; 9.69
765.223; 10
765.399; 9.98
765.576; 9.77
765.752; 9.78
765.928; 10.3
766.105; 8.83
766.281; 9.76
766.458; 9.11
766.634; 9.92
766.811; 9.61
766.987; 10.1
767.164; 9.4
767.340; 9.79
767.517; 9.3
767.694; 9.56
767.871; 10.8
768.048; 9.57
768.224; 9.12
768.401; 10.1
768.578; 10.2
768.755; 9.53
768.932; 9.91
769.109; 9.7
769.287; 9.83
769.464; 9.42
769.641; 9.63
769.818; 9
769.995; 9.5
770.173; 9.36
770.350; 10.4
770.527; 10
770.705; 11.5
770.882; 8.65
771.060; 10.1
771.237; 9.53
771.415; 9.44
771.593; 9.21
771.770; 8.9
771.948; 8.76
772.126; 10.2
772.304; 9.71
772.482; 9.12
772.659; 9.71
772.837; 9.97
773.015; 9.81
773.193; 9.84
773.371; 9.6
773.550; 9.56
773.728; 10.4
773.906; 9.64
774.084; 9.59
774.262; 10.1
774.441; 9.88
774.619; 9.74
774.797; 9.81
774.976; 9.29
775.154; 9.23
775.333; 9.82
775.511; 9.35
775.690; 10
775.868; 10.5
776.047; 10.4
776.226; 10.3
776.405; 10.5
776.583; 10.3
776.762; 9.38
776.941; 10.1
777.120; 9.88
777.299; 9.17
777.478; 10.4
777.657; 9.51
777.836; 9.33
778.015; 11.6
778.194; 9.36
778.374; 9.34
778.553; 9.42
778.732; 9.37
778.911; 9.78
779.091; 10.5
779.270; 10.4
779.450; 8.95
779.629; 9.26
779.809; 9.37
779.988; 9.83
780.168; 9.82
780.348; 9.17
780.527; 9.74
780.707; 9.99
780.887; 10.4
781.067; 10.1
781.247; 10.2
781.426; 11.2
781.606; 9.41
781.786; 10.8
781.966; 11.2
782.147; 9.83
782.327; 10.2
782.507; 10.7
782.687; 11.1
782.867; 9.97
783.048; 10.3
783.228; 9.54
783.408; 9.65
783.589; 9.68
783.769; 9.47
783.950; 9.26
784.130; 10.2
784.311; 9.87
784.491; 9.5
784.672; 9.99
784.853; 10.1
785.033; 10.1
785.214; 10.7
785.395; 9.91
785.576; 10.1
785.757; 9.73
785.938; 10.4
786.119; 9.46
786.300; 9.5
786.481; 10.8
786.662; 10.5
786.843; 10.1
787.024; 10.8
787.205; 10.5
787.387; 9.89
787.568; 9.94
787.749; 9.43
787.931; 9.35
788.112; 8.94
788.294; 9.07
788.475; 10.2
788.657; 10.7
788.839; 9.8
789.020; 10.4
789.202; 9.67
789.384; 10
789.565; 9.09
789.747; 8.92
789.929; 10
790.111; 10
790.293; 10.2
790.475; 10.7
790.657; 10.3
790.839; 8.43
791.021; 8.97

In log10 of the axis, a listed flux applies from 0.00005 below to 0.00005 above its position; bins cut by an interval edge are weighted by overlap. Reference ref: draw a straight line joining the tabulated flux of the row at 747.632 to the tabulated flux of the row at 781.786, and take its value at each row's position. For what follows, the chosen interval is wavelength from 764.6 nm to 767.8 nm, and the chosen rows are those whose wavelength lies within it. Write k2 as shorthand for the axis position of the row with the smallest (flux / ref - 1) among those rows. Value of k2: 766.105 nm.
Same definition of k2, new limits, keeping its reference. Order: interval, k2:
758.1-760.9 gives 760.481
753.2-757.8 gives 755.941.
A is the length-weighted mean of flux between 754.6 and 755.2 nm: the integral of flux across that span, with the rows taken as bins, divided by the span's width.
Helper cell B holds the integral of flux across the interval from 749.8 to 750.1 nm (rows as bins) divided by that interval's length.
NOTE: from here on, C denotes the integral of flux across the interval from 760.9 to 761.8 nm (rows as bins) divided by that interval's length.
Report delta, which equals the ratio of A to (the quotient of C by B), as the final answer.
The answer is 11.3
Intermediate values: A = 10.8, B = 10.6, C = 10.0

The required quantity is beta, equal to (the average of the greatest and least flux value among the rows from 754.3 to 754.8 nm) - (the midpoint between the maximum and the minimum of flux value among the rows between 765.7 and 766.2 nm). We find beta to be 1.2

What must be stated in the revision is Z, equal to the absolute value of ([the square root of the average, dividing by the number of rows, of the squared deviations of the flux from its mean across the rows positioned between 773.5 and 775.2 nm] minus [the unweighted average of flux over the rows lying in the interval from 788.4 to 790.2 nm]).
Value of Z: 9.5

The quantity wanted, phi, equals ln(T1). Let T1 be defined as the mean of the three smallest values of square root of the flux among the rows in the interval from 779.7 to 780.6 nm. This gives 1.12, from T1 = 3.07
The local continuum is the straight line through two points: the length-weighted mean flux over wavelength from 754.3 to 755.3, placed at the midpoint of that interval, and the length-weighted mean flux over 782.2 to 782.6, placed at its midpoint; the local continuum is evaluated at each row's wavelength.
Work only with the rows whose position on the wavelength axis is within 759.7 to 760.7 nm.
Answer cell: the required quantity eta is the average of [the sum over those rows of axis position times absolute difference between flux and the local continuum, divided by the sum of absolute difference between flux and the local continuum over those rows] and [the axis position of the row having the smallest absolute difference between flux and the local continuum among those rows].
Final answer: 760.21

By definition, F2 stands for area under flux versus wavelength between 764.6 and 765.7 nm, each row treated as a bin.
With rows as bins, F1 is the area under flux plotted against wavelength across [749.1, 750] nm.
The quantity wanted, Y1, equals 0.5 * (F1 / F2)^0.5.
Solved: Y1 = 0.47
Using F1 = 9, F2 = 11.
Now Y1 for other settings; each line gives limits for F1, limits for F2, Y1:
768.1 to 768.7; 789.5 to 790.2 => 0.47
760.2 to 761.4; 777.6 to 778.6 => 0.56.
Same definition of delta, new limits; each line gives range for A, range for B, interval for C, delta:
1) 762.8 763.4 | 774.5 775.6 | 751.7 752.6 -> 9.0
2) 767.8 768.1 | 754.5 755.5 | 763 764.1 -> 10.9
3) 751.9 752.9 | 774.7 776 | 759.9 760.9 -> 10.1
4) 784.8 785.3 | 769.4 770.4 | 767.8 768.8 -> 9.9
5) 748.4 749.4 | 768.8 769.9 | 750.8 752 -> 9.3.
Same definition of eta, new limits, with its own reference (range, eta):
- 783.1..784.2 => 783.89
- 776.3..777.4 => 776.71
